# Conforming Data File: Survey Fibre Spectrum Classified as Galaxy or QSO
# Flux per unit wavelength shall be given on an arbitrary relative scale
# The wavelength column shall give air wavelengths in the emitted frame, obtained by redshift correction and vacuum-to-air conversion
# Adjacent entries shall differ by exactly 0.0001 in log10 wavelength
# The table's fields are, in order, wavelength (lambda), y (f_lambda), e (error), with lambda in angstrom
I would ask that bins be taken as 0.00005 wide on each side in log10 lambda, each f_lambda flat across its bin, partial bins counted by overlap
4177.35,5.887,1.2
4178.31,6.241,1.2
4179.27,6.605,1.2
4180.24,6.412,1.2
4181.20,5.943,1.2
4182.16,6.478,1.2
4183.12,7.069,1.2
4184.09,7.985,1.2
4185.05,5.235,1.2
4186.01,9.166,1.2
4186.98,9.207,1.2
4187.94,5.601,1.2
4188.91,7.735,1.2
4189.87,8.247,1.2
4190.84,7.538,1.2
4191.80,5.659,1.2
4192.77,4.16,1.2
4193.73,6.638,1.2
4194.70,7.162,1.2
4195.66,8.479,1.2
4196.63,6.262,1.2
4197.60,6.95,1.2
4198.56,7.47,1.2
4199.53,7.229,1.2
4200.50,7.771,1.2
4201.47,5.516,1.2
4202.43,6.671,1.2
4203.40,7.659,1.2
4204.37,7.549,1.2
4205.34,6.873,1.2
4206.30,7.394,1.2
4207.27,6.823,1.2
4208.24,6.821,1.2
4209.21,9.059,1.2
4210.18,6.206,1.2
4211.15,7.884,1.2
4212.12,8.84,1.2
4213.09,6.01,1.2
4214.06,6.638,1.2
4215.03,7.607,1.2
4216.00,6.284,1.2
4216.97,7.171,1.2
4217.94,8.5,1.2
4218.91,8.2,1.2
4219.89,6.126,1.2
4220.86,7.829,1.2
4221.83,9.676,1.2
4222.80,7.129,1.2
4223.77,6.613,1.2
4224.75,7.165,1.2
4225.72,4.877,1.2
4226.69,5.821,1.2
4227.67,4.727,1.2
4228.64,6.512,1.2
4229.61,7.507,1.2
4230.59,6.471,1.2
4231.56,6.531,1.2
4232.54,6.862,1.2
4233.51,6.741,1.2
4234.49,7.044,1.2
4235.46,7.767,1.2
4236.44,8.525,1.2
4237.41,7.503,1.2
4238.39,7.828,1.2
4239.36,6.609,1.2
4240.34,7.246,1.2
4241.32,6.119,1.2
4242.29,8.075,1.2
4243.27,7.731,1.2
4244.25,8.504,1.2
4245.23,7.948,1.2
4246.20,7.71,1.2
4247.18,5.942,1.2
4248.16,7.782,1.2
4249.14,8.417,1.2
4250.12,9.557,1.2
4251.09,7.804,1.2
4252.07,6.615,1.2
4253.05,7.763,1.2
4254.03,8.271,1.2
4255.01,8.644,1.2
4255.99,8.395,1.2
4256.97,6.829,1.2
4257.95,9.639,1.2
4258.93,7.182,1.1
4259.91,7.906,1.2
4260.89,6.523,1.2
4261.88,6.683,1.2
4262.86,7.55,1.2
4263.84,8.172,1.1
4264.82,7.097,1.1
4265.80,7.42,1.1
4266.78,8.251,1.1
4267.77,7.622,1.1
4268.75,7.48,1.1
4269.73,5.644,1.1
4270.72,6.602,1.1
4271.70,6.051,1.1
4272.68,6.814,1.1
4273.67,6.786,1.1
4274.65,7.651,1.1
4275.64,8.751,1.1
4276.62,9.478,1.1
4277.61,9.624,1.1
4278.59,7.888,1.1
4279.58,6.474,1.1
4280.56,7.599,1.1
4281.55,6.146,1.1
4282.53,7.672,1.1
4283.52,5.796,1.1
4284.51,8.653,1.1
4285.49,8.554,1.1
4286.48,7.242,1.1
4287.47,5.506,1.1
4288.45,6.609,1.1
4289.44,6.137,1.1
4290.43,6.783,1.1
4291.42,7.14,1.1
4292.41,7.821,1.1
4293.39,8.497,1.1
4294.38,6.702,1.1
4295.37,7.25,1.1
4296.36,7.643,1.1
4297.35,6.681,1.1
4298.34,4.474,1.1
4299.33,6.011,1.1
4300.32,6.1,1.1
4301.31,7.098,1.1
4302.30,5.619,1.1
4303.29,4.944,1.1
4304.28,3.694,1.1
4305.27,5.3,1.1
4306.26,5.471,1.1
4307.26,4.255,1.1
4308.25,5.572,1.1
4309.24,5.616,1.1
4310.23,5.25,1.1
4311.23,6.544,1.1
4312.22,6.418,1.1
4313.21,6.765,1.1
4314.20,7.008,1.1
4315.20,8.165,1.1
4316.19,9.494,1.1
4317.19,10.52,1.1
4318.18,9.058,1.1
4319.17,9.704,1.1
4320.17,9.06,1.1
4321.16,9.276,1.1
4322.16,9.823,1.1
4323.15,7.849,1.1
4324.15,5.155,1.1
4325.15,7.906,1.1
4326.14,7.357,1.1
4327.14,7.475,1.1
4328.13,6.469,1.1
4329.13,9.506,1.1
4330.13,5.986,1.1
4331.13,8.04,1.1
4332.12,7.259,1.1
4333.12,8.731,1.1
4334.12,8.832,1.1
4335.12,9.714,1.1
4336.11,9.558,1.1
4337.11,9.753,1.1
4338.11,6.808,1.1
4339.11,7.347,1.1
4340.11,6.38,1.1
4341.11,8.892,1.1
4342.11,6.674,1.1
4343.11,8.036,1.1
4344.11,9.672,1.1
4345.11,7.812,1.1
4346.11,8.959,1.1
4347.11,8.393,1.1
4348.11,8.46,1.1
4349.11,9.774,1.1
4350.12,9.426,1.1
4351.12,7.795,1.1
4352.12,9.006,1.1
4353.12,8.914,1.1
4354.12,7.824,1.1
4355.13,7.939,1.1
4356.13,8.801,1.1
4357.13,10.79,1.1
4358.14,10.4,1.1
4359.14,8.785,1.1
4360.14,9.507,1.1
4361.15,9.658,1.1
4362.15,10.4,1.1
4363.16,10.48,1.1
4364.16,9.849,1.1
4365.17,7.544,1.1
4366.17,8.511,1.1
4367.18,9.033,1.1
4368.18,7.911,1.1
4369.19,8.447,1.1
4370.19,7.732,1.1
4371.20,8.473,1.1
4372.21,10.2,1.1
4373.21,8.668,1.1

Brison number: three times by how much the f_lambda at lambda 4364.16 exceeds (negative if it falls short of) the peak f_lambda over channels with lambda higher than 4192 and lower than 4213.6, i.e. 2.4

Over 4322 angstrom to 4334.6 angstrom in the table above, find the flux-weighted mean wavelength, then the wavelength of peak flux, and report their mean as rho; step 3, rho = 4325.2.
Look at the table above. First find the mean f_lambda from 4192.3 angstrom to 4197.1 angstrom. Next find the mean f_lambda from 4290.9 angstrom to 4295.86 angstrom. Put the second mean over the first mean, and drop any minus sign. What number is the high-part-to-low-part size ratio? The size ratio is 1.14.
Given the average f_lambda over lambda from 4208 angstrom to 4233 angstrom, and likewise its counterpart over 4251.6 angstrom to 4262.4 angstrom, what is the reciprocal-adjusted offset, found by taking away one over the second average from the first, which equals 6.91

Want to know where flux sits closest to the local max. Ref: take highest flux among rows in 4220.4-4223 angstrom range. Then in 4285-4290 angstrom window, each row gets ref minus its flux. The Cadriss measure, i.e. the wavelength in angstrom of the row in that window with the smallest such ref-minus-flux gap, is 4285.49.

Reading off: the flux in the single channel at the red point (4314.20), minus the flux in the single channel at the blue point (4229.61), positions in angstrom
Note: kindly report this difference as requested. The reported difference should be -0.5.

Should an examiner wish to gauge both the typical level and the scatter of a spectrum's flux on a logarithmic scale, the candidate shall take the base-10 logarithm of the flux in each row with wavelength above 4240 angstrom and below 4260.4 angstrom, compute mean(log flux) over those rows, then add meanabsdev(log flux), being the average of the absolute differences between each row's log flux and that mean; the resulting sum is 0.93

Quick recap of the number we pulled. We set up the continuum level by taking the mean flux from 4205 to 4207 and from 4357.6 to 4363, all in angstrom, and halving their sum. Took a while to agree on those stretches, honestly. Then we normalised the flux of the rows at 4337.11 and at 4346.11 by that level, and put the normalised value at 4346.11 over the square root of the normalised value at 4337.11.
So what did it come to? 1.0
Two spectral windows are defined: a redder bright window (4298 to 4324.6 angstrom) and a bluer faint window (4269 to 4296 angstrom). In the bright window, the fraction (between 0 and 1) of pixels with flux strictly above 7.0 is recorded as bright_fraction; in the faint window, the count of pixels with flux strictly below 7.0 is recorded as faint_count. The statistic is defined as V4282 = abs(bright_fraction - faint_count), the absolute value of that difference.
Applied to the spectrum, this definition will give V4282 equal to 12.6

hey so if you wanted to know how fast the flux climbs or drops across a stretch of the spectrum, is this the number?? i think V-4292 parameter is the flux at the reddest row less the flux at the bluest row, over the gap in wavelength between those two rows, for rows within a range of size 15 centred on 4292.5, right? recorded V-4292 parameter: -0.18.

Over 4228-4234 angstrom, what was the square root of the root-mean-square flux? 2.60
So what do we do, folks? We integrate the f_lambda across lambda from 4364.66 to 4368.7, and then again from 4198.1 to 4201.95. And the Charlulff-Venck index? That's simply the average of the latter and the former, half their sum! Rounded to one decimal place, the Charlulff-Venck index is 30.1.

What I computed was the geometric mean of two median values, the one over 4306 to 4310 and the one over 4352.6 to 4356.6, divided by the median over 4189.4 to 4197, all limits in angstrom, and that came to 0.99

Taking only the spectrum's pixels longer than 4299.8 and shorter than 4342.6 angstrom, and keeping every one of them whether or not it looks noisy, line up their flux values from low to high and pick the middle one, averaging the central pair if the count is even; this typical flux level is 7.3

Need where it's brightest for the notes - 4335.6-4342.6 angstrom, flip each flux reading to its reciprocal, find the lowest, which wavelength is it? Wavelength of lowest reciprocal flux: 4337.11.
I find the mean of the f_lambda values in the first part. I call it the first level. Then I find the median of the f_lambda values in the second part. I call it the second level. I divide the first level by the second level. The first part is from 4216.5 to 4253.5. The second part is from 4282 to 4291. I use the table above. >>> 1.07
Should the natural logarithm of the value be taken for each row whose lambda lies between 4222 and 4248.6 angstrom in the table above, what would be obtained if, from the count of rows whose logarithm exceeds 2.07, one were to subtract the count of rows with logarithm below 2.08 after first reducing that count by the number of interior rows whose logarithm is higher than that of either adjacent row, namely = -11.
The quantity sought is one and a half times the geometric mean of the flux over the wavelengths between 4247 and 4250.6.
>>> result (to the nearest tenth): 11.7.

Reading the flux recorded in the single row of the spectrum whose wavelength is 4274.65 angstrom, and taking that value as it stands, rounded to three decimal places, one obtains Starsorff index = 7.651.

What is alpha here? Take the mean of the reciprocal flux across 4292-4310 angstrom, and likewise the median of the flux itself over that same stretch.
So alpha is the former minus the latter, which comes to -5.6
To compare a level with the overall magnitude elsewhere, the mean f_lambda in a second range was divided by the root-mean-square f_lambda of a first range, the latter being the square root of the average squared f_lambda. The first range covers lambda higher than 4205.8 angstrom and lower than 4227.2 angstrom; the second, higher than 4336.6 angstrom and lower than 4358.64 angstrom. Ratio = 1.17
